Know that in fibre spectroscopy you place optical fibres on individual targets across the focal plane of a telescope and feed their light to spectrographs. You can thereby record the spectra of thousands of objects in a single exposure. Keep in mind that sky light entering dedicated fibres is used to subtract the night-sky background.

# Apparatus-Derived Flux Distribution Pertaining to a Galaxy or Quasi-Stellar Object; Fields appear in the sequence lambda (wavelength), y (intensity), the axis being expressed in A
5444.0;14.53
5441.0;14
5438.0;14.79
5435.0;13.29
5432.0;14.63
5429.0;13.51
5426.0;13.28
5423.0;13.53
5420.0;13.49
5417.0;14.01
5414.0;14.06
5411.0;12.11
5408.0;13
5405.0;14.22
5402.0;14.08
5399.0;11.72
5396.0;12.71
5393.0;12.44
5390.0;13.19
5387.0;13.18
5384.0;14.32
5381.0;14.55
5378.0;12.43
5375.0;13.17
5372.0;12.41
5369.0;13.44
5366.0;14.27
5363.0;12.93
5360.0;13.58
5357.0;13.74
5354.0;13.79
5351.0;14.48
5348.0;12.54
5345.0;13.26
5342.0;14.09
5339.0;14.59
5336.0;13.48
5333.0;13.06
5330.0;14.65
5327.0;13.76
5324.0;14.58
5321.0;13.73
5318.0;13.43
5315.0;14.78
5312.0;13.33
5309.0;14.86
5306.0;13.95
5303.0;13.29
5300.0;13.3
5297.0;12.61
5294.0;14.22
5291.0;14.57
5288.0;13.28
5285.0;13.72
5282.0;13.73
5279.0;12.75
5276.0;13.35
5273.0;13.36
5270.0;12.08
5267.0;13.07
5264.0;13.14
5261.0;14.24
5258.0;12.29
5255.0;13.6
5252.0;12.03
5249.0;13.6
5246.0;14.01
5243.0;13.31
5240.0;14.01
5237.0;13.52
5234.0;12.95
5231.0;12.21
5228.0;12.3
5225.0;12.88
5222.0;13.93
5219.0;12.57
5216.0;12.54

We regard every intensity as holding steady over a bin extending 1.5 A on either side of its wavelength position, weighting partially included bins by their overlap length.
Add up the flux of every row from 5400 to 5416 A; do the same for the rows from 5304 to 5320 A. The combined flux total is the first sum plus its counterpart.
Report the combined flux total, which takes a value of 138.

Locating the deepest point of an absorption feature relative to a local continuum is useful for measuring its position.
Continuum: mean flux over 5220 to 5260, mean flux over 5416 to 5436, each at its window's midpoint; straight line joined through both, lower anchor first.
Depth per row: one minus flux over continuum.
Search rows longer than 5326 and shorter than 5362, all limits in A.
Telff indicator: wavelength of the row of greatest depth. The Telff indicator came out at 5348.0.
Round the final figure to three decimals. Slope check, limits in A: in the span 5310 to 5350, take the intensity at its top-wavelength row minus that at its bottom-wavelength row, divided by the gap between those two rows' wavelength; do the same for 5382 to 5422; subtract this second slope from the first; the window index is 0.001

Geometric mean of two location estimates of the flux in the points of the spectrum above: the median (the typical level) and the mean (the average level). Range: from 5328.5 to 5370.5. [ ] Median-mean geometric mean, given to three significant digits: 13.7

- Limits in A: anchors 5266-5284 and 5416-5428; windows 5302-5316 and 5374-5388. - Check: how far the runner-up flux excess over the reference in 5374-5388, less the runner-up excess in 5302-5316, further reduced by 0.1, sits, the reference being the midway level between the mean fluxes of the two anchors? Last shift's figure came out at -0.56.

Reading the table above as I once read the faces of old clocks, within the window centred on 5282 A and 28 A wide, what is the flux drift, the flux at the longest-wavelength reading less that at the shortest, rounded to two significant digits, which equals 2.1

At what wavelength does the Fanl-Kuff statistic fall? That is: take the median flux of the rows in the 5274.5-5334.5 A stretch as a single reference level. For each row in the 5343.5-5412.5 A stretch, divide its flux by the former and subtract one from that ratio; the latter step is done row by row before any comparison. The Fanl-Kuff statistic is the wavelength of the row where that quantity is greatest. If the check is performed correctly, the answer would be 5381.0 A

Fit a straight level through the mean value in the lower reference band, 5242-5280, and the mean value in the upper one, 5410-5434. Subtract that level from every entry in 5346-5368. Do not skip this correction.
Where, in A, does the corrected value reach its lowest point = 5348.0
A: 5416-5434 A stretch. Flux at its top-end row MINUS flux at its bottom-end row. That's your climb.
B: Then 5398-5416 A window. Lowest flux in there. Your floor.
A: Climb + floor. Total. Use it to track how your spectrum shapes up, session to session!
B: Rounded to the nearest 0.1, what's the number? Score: 12.3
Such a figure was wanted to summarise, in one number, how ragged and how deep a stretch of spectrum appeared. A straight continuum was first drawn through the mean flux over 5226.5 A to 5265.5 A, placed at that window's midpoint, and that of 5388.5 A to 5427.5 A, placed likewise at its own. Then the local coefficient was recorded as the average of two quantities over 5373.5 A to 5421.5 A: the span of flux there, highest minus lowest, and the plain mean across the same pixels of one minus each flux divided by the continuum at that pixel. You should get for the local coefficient 1.4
